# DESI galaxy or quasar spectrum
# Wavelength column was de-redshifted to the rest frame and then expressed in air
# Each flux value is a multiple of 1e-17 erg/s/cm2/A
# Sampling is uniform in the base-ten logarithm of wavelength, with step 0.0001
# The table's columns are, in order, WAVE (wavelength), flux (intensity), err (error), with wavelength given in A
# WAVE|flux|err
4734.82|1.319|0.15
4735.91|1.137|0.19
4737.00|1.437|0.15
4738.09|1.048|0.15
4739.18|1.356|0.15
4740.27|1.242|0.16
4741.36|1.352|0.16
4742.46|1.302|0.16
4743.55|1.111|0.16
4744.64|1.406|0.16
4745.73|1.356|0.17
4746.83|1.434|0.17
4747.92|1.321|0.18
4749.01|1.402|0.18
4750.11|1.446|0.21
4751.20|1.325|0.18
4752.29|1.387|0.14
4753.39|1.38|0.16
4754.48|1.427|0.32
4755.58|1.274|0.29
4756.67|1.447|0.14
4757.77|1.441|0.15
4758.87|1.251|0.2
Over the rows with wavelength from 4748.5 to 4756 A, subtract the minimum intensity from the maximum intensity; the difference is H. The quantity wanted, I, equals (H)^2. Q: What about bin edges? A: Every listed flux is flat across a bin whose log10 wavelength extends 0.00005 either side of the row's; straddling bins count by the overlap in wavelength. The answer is 0.03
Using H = 0.17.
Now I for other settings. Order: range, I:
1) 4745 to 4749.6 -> 0.01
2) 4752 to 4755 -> 0.00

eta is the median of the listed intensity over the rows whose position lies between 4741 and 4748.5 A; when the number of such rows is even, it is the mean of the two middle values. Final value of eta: 1.35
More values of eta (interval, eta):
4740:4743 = 1.30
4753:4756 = 1.38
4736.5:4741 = 1.30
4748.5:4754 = 1.39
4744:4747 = 1.41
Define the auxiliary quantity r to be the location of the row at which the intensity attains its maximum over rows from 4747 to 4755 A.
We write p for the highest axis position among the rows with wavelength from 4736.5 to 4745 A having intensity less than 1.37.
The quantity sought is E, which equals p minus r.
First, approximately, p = 4743.55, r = 4750.11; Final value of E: -6.6 A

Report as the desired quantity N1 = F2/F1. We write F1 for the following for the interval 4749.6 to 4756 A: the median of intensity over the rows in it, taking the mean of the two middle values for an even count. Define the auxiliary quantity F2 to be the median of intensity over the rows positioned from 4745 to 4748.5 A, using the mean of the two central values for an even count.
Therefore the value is 0.98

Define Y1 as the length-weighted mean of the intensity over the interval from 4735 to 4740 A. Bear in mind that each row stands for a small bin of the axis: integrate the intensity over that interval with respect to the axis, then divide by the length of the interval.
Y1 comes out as 1.25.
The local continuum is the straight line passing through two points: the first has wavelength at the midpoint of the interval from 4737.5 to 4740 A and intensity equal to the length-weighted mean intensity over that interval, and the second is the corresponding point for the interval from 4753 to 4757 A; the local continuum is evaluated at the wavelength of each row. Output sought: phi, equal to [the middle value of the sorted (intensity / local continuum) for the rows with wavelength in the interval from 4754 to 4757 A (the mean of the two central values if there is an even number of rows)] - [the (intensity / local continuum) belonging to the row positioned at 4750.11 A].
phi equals -0.05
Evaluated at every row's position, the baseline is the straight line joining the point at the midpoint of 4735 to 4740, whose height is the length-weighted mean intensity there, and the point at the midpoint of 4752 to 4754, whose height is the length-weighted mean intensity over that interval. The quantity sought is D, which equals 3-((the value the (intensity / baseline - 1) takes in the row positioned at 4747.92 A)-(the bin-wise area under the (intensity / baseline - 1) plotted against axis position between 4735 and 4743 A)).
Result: 3.05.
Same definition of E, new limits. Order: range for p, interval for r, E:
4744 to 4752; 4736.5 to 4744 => 14.2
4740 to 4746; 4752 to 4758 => -10.9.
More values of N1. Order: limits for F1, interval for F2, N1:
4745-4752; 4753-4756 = 1.00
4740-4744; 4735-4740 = 0.98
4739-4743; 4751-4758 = 1.05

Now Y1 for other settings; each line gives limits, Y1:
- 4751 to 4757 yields 1.37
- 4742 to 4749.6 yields 1.33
